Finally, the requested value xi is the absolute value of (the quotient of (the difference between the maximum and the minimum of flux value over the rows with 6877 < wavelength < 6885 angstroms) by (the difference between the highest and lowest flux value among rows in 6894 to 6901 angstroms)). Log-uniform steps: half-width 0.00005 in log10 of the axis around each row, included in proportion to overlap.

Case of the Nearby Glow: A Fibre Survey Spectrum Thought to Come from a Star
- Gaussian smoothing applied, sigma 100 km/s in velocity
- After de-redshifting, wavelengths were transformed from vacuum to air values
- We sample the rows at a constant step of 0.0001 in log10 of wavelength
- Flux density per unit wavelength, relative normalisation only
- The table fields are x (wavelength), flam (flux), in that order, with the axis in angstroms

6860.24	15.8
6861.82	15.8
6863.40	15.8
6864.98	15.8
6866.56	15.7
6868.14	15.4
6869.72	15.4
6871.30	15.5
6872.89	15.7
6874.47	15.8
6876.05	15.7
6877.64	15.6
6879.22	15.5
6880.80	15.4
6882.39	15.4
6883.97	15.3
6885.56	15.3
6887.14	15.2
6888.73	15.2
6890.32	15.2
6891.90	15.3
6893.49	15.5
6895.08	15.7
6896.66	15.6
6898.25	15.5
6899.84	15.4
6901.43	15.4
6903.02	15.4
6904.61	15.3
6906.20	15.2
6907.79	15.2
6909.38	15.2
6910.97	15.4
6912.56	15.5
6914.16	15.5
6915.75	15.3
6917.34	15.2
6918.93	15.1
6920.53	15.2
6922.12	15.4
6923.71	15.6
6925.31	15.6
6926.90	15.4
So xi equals 1.0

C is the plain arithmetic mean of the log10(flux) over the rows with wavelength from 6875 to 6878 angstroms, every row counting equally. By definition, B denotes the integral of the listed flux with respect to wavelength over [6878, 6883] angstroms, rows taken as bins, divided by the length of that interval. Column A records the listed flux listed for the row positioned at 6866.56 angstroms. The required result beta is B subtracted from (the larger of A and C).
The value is 0.24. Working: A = 15.7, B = 15.46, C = 1.195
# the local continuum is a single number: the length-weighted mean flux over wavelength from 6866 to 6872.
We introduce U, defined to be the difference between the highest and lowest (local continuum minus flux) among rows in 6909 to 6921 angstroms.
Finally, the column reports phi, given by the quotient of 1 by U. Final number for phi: 2.5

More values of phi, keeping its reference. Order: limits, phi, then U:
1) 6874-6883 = 2.5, 0.400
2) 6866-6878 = 2.5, 0.400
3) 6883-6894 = 3.3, 0.300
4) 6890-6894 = 3.3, 0.300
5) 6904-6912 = 5.0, 0.200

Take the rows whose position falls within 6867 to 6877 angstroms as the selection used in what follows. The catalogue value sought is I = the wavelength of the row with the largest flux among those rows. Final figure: 6874.47 angstroms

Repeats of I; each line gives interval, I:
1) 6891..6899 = 6895.08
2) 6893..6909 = 6895.08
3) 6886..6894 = 6893.49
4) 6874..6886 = 6874.47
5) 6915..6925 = 6923.71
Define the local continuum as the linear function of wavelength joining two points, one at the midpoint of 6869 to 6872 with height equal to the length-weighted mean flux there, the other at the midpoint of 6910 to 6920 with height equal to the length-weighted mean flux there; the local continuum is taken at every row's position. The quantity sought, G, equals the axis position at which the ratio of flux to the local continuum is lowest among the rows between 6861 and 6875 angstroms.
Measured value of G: 6868.14 angstroms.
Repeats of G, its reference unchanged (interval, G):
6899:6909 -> 6906.20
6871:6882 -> 6880.80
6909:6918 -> 6909.38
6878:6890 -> 6887.14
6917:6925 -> 6918.93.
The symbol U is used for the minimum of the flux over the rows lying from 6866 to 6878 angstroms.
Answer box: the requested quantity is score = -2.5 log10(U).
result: -2.97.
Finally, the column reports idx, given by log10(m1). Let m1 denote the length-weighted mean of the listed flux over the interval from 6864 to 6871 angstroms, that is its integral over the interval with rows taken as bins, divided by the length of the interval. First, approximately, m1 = 15.59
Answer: 1.193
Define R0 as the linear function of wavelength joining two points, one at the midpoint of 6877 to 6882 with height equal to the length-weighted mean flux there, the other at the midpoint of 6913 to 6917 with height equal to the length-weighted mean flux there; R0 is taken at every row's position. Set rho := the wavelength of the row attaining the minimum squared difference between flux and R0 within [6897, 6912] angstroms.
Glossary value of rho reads 6910.97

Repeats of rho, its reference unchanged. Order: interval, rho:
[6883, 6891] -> 6885.56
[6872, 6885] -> 6879.22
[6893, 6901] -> 6899.84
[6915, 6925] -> 6922.12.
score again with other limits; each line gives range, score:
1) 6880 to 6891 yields -2.95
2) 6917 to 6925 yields -2.95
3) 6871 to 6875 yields -2.98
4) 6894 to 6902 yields -2.97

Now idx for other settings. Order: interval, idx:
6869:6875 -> 1.193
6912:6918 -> 1.187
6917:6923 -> 1.183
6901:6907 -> 1.185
